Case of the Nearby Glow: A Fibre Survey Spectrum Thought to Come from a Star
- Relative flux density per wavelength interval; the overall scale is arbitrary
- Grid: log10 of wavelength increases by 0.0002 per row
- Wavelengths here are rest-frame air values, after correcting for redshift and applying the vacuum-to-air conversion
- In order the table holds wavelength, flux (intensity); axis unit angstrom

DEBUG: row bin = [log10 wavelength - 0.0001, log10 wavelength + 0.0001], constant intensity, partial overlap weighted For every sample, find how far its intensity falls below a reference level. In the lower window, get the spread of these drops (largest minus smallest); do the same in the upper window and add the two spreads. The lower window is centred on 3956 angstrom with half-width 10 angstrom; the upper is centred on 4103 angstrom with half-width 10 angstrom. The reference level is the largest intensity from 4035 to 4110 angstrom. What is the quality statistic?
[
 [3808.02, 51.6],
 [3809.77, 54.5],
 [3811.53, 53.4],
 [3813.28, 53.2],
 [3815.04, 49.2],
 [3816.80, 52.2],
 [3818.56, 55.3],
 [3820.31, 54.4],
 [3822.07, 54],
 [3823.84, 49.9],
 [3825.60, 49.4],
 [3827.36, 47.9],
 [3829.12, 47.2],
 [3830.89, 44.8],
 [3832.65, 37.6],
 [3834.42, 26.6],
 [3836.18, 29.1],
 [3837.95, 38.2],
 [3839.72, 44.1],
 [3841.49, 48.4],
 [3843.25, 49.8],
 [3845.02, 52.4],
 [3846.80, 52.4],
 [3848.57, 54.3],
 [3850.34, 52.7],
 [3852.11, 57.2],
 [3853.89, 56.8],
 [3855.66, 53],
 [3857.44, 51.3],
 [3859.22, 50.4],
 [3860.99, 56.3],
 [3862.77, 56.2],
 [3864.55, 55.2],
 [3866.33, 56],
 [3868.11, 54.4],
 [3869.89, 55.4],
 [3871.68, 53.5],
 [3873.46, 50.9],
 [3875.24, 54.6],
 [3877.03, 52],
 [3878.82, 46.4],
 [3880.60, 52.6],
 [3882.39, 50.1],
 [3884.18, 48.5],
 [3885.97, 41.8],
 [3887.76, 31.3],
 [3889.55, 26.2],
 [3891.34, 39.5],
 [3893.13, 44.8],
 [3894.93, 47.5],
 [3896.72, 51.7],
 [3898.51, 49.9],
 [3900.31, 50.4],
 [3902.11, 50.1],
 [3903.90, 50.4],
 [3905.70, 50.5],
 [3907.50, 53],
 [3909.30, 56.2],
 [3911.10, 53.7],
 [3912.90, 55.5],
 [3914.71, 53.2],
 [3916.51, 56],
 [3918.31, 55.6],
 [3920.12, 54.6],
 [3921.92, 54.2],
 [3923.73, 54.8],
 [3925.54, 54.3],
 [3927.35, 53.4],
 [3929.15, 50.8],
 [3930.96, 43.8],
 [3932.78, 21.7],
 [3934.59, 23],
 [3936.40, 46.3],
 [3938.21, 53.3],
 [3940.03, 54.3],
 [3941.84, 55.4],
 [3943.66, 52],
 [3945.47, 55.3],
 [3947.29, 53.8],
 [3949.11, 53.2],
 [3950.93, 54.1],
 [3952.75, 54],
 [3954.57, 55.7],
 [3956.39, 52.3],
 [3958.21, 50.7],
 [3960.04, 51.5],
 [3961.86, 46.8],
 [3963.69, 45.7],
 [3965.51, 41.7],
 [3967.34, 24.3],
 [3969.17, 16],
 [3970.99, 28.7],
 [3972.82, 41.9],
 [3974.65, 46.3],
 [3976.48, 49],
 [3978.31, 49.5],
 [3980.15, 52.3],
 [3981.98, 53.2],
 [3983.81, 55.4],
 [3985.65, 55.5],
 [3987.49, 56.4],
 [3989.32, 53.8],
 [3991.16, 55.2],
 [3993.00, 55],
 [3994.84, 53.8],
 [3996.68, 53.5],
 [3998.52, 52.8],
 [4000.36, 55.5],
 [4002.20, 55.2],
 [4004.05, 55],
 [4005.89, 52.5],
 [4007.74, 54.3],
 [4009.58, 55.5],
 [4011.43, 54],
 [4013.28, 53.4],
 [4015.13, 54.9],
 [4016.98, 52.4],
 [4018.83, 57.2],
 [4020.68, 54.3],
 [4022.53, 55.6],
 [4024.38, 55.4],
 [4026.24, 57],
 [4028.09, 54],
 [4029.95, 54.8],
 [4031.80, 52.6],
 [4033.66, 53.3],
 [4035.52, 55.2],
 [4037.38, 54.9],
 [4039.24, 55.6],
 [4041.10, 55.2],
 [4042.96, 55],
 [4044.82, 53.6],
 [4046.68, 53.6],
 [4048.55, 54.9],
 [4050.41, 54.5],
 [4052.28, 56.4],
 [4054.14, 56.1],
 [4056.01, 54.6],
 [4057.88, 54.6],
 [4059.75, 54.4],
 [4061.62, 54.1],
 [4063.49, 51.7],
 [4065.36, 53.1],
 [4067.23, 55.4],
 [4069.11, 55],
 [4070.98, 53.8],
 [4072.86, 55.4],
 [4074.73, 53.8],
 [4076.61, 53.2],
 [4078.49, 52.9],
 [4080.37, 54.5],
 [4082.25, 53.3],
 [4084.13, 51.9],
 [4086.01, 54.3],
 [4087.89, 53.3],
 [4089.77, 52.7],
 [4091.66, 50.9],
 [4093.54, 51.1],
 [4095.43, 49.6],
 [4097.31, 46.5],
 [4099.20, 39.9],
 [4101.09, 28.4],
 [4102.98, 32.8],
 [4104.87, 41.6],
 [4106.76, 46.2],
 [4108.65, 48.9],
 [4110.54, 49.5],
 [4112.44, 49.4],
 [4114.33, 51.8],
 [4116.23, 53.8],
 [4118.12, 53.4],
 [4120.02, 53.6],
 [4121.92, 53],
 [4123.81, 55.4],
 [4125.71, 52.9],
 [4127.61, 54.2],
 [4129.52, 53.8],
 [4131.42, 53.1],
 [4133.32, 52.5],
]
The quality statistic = 37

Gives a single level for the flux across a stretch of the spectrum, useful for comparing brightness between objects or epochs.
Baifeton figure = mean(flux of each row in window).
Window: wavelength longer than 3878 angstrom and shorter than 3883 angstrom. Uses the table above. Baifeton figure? 50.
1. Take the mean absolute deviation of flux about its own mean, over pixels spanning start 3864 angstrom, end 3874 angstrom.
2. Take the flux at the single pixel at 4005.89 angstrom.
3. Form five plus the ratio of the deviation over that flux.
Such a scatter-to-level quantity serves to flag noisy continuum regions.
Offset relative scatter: 5.03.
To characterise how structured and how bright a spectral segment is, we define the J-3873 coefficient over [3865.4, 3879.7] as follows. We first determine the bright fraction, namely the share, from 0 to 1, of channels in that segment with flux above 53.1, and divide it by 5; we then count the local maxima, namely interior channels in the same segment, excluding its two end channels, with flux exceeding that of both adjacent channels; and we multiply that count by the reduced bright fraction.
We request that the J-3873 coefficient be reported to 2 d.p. 0.25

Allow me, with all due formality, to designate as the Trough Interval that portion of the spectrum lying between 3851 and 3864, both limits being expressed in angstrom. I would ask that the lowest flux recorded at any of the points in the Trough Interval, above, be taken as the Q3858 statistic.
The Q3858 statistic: 50.4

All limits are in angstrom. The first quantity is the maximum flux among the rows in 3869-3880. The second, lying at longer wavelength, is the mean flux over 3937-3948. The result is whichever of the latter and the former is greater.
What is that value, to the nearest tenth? 55.4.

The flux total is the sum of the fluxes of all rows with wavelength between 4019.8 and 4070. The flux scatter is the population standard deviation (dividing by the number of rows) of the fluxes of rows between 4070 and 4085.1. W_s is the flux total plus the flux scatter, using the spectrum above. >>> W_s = 1476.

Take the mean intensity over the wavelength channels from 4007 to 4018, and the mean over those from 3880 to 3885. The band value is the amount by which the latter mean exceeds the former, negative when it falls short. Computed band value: -4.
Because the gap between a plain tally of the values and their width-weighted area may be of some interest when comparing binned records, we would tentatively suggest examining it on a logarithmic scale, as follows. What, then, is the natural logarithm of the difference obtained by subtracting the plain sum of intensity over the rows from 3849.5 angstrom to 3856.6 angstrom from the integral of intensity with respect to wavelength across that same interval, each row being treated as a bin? 5.14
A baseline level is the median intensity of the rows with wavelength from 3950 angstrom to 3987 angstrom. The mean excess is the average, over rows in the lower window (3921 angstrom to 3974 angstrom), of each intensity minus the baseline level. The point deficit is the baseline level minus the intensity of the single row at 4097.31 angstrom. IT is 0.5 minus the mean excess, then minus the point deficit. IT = 1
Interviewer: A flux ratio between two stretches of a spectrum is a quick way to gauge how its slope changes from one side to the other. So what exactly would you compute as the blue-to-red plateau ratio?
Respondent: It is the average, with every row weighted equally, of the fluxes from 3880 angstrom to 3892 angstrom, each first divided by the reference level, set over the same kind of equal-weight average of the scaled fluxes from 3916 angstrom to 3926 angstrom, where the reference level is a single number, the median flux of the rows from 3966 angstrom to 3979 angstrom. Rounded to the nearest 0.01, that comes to 0.75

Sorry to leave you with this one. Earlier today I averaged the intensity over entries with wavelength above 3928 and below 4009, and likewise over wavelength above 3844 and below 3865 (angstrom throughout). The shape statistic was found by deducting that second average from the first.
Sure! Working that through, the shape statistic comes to -5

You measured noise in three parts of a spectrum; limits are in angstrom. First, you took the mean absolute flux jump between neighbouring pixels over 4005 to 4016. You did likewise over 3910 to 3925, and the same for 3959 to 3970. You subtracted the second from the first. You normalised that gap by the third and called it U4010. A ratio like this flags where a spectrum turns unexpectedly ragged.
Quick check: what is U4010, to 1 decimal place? 0.0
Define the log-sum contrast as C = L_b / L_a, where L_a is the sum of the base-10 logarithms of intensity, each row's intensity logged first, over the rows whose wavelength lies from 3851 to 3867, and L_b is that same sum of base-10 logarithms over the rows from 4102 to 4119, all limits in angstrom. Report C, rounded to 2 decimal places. 0.96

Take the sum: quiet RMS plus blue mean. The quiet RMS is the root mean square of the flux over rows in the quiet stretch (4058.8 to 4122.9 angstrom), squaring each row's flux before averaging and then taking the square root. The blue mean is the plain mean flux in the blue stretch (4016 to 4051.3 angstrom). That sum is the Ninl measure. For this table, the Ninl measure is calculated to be 105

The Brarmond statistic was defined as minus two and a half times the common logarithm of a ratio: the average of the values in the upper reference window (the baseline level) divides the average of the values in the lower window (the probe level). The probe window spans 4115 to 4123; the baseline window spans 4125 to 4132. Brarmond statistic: 0.0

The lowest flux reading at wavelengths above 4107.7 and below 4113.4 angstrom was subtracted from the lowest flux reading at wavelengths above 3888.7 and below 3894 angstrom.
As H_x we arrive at -23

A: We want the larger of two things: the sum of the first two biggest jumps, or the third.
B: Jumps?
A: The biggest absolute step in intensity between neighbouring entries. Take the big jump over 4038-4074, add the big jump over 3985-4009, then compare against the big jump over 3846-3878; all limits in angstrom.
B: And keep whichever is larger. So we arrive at 6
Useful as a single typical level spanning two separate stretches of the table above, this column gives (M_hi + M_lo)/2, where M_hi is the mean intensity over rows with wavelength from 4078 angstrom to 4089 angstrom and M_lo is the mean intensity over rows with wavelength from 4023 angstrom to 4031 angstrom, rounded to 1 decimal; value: 54.3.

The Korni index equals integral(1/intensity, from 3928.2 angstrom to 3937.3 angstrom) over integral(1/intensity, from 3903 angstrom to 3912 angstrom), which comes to 1.63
